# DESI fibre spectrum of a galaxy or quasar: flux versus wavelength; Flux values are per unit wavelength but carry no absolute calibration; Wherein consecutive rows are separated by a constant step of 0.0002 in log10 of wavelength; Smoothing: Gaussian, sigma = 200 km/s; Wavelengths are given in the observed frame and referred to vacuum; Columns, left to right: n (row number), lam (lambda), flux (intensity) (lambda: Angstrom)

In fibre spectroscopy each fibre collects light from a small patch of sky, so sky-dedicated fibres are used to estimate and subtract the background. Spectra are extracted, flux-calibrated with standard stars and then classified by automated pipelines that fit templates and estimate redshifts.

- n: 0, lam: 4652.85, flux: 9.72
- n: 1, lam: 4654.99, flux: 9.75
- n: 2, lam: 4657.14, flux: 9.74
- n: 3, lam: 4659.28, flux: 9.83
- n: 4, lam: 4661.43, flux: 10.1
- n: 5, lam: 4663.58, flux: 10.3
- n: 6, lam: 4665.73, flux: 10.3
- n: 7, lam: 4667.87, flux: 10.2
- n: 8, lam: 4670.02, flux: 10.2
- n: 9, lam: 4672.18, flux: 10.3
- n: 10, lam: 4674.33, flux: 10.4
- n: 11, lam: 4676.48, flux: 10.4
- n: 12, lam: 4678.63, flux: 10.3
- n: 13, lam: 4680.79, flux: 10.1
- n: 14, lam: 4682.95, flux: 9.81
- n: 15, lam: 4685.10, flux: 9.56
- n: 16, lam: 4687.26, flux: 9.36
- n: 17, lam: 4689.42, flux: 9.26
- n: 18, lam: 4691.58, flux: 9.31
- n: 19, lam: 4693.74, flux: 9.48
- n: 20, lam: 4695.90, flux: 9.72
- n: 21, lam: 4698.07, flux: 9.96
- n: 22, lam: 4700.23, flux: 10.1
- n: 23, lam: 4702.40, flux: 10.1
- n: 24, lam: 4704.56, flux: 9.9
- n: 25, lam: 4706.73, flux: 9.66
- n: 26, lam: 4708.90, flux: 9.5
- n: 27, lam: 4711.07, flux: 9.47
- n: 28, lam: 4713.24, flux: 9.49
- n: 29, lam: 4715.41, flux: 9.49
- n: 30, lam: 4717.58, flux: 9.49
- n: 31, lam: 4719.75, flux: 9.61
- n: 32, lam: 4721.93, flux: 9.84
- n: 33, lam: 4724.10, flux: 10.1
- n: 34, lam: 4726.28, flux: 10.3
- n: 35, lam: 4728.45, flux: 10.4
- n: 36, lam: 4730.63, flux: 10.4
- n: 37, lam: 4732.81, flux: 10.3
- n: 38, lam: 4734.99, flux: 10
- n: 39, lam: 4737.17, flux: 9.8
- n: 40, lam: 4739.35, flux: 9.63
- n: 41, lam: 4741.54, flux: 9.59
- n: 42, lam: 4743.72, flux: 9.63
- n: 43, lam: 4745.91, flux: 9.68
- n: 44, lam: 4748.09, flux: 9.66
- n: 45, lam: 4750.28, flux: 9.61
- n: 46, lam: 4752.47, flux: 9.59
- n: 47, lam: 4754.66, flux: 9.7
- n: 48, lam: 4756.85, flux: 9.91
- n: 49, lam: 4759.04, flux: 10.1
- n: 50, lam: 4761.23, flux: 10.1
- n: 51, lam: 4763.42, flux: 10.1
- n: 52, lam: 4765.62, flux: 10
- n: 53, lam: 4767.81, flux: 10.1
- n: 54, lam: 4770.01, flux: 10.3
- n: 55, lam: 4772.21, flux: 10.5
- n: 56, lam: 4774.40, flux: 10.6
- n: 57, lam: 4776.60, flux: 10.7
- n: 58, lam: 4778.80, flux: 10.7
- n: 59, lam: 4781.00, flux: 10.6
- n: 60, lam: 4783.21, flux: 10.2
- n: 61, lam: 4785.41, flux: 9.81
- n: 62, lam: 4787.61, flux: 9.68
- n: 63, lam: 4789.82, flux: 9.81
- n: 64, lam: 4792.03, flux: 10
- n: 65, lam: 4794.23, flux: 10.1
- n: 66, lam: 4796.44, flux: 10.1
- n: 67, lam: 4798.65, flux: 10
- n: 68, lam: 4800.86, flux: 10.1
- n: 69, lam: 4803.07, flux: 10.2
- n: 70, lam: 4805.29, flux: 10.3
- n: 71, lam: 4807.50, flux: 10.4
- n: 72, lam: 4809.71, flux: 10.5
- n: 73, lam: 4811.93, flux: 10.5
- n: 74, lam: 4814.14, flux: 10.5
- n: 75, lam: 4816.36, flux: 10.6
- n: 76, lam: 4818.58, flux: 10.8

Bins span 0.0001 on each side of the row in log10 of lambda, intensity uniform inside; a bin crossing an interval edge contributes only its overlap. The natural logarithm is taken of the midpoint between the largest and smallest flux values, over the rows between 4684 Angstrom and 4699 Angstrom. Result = 2.26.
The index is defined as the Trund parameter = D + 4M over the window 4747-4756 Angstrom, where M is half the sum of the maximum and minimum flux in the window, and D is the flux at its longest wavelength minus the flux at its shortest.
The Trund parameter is 39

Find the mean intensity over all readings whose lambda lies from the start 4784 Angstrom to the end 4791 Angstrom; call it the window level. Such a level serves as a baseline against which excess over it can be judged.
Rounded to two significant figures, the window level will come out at 9.8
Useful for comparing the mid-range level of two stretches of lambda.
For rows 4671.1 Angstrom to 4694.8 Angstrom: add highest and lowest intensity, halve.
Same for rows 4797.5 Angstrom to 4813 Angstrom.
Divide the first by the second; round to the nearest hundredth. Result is 0.96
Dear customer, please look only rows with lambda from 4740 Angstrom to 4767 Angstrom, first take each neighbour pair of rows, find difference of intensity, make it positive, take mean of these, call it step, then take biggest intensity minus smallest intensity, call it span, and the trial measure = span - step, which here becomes 0.44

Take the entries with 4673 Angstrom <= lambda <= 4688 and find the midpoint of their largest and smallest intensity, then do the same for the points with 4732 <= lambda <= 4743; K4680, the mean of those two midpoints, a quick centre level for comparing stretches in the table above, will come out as 9.9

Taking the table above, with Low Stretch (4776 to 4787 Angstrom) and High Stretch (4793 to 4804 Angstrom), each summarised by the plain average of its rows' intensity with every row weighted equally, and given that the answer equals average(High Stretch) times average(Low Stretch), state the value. 105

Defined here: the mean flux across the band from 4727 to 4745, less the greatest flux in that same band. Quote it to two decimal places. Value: -0.43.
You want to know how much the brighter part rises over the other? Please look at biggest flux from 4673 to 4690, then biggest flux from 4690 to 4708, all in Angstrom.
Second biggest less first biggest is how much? -0.3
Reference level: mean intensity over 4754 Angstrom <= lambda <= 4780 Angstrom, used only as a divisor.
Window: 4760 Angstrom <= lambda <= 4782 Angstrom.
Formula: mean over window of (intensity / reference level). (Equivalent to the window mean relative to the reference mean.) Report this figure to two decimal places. 1.01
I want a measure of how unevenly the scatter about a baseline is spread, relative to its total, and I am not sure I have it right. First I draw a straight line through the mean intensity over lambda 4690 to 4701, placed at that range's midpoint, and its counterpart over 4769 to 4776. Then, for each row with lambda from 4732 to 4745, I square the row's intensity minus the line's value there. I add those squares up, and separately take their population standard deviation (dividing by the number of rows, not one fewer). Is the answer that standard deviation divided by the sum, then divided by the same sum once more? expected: 0.11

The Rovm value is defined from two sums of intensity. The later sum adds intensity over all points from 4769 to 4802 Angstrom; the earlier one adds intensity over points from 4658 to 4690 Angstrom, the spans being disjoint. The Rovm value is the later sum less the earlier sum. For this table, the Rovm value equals 2.8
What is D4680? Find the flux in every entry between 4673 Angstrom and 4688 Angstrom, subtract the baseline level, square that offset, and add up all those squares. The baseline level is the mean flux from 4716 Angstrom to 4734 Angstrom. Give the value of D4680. 1.1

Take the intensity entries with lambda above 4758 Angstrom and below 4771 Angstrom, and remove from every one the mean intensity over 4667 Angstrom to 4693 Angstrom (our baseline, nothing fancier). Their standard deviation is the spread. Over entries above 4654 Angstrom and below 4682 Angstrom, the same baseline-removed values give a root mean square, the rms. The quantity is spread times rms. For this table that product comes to 0.03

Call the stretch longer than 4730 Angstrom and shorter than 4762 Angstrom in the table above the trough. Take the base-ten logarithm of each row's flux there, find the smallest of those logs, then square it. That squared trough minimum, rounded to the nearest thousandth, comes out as 0.964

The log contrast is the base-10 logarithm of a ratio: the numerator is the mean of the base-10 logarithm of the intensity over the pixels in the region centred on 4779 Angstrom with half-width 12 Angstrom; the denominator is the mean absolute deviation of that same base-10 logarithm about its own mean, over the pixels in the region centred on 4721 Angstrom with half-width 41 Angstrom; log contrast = 1.95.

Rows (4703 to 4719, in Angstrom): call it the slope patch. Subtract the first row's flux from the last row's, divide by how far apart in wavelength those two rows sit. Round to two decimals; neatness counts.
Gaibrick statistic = -0.03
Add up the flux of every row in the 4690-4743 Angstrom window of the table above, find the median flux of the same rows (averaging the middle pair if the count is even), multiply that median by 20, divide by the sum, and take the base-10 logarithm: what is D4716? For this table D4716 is -0.1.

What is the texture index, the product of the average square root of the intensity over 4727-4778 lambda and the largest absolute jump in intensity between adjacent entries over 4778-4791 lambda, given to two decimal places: 1.27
